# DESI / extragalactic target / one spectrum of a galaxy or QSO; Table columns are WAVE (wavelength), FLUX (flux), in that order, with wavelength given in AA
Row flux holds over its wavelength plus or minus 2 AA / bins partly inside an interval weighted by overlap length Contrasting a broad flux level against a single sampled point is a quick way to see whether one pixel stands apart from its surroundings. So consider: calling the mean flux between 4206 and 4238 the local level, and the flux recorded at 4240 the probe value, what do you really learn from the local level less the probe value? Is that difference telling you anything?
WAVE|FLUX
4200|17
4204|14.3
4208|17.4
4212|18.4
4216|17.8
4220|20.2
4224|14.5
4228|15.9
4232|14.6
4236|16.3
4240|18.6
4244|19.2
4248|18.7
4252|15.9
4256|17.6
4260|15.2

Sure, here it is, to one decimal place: -1.7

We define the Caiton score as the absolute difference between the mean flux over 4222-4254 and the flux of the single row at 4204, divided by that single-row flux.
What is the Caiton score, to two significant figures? 0.17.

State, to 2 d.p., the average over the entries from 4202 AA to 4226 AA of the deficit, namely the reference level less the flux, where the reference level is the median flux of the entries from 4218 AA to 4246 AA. -0.80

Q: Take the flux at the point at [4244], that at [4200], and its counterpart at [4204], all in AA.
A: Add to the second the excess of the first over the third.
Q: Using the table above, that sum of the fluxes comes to 21.9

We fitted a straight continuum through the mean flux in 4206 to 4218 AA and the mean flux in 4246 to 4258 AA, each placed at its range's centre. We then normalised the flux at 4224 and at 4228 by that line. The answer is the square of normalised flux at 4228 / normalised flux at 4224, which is 1.21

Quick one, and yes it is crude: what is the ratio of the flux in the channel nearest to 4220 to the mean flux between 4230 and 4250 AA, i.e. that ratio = 1.16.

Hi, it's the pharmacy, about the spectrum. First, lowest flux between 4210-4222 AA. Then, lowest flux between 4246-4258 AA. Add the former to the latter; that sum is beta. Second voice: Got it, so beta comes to 33.7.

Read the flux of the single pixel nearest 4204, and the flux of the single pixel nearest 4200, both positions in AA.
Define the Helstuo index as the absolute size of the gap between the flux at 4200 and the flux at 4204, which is 2.7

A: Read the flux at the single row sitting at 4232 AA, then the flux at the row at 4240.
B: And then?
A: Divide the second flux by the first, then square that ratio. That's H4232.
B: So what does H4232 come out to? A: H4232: 1.6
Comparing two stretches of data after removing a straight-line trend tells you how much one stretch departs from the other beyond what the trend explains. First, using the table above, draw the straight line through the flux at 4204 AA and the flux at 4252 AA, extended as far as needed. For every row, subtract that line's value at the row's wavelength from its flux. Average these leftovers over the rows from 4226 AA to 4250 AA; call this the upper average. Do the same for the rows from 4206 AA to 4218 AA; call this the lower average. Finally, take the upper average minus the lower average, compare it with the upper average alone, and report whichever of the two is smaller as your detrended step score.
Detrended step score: -1.52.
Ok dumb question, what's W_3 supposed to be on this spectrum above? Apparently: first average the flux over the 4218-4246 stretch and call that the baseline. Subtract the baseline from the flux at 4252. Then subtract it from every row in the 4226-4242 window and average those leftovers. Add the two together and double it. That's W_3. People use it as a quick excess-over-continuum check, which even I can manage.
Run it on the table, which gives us -3.7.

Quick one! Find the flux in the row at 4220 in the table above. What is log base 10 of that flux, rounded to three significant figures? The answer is 1.31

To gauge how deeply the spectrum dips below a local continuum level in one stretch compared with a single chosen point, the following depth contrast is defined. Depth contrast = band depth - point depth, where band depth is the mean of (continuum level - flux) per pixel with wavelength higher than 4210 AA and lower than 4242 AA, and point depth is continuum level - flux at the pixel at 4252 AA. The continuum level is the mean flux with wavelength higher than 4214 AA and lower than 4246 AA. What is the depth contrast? -1.1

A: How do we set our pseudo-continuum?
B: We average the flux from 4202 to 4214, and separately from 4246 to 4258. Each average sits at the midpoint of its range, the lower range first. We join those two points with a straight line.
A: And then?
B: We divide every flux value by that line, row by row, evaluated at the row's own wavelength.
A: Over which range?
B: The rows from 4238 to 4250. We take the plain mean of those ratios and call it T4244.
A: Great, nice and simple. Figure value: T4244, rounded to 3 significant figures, 1.09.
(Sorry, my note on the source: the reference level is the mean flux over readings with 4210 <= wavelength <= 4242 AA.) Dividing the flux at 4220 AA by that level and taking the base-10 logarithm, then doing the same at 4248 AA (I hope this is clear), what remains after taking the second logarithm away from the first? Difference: 0.03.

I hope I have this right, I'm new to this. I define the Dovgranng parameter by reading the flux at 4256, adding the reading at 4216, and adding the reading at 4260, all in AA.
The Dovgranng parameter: 50.6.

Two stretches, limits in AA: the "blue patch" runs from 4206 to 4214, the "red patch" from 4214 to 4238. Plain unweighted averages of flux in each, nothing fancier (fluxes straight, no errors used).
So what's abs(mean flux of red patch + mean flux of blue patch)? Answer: 34.45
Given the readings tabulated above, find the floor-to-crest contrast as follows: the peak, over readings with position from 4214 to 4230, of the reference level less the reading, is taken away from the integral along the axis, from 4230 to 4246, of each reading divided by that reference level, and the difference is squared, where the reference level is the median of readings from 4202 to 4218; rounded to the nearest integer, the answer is 157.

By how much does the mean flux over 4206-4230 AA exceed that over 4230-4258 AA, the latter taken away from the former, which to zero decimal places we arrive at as 0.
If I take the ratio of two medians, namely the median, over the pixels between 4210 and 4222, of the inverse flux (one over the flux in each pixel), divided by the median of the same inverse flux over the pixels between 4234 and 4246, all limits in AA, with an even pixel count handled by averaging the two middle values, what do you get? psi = 1.01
